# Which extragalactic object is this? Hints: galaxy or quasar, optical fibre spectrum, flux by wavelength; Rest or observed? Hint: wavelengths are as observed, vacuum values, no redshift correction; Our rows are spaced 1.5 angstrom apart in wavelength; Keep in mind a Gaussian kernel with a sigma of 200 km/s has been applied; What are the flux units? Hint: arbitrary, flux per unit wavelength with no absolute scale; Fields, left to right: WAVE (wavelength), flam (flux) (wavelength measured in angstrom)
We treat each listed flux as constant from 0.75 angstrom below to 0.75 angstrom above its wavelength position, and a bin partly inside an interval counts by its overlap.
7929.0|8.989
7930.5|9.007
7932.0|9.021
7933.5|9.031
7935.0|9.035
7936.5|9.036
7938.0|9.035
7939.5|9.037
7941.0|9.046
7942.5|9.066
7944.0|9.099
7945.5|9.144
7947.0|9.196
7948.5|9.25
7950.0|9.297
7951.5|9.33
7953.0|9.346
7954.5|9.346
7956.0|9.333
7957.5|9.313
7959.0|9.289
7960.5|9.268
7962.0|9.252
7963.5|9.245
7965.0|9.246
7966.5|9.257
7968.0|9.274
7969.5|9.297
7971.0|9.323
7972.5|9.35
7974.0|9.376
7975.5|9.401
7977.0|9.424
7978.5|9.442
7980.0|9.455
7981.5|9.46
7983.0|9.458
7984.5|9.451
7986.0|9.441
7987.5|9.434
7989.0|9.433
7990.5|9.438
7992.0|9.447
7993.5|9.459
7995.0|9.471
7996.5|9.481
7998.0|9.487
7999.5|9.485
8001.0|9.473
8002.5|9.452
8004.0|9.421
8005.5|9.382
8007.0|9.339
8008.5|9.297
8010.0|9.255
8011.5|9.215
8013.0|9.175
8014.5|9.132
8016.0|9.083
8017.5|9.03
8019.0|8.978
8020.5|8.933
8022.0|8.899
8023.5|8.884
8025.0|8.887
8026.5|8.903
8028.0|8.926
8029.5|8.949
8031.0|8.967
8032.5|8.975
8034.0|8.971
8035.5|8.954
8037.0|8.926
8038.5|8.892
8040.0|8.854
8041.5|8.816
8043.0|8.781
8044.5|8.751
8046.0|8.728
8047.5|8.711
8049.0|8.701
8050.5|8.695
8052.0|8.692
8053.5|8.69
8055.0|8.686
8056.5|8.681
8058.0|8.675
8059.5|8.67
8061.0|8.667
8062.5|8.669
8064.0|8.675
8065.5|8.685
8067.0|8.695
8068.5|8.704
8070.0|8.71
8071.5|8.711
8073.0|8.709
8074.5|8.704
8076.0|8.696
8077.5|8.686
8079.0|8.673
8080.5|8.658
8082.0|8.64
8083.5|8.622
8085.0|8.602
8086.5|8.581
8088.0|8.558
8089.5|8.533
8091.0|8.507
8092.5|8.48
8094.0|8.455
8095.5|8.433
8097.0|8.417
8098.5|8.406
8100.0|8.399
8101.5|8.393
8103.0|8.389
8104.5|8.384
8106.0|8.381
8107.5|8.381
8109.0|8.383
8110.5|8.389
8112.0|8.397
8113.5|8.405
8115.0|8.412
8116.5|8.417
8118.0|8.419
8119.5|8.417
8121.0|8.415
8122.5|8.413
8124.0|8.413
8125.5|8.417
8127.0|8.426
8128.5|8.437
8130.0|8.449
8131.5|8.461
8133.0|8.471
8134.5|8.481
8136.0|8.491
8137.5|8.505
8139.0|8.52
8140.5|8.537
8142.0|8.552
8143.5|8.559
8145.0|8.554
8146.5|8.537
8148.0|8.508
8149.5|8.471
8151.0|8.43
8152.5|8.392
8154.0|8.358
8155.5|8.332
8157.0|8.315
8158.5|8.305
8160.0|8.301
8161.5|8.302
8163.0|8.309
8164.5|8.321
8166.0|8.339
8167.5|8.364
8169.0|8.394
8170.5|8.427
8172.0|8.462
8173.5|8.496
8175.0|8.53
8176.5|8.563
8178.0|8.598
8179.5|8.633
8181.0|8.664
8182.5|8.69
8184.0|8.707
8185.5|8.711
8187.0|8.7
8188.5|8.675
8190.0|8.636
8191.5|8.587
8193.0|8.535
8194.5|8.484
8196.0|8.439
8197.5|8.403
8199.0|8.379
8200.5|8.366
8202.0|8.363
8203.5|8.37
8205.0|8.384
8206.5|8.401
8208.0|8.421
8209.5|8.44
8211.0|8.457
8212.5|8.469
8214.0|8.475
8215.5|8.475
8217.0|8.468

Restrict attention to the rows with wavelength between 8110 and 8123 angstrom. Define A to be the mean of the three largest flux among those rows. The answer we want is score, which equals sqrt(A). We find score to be 2.90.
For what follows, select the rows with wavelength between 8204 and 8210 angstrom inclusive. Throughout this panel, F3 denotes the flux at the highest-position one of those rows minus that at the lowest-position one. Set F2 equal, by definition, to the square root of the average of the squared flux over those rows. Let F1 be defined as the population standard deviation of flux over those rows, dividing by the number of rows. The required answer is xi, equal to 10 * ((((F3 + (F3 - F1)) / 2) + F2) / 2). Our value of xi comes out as 42.3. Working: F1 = 0.021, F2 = 8.41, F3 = 0.06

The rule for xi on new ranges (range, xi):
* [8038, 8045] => 43.3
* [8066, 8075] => 43.6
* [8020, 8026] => 44.2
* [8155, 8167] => 41.6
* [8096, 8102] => 41.9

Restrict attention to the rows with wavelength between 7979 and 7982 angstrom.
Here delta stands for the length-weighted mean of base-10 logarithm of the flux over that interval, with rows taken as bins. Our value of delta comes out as 0.976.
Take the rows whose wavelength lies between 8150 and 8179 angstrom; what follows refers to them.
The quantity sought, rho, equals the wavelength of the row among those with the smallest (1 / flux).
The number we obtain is 8178.0 angstrom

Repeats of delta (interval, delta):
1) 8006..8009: 0.970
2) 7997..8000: 0.977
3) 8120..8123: 0.925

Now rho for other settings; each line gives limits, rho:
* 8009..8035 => 8010.0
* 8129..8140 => 8139.0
